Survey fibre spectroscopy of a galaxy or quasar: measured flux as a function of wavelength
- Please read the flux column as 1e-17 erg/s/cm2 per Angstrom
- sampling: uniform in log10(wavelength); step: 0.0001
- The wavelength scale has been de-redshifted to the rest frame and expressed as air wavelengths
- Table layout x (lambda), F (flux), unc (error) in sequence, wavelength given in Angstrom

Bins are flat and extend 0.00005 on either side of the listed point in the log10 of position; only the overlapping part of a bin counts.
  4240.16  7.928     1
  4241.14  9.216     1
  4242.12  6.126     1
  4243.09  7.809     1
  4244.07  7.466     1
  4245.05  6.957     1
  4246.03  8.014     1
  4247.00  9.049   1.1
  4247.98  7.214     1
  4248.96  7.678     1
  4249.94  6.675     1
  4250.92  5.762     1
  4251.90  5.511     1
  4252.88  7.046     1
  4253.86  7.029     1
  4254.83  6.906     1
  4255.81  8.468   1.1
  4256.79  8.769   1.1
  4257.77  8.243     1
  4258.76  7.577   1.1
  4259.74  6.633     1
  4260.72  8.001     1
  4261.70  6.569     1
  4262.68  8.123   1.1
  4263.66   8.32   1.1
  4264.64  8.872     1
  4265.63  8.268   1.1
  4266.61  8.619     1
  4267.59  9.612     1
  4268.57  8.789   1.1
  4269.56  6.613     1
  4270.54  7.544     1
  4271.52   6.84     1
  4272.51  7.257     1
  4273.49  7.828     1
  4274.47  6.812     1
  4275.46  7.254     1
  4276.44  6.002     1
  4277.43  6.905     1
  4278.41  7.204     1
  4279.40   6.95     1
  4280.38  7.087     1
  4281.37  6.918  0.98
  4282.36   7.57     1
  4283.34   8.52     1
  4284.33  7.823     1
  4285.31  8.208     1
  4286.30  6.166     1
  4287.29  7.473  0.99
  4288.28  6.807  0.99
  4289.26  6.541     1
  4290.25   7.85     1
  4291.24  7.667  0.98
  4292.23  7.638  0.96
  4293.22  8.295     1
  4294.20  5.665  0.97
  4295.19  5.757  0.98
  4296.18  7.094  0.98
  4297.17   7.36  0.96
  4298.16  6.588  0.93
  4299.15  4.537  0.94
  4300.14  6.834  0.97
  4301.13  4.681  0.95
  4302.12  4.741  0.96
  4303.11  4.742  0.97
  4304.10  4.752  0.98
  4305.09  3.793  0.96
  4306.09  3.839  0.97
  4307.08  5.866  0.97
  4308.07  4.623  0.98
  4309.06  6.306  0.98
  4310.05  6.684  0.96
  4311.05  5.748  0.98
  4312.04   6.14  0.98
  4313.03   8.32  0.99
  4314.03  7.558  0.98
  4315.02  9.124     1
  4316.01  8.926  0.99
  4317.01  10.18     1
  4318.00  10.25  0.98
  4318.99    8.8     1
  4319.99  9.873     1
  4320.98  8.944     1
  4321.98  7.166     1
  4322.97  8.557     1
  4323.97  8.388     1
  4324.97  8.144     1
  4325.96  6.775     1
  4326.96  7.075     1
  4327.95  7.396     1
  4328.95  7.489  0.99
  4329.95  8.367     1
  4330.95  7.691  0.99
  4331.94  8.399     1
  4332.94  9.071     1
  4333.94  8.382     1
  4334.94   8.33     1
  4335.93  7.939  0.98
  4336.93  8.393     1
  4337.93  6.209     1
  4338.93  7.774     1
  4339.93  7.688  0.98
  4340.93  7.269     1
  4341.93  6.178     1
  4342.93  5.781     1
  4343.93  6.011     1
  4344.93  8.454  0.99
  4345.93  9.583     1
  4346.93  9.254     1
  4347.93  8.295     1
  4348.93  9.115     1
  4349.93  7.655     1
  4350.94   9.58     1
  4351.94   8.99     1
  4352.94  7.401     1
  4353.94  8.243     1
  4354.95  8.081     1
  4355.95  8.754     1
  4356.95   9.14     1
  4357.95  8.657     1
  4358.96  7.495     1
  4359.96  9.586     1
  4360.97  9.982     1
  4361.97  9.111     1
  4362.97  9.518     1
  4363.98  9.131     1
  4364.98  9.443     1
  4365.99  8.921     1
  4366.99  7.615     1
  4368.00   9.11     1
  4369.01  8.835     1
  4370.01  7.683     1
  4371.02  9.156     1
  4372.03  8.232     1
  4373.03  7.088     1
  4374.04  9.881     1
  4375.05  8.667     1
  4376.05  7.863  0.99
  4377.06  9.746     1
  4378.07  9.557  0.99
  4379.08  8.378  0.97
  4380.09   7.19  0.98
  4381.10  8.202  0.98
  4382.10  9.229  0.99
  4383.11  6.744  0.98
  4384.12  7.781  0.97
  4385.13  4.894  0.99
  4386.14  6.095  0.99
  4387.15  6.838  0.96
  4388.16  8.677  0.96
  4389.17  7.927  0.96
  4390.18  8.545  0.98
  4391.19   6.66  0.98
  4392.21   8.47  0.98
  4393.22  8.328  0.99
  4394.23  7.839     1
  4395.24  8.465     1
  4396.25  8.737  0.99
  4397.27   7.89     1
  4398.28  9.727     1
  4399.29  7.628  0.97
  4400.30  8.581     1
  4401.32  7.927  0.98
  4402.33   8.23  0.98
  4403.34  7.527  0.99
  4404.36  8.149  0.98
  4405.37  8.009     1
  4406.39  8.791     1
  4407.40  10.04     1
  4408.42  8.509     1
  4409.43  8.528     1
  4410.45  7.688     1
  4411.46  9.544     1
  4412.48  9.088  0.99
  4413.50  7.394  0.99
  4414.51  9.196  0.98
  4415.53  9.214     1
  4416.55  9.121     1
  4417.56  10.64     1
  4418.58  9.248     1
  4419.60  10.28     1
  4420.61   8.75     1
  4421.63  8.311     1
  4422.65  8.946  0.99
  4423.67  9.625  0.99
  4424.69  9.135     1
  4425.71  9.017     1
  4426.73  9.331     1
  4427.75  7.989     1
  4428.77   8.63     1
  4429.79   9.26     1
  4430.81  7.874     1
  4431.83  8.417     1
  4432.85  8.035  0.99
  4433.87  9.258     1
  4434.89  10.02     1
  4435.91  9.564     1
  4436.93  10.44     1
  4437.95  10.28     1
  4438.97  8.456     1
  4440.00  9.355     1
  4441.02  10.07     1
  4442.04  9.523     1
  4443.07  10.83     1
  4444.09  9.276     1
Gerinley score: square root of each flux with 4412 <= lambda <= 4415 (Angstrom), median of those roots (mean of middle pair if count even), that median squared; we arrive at 9.1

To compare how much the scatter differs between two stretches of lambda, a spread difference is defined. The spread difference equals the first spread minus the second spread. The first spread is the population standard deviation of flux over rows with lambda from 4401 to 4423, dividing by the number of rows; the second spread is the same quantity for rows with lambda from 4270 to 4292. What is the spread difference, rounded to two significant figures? 0.24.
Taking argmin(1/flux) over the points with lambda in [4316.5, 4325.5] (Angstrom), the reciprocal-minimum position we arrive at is 4318.00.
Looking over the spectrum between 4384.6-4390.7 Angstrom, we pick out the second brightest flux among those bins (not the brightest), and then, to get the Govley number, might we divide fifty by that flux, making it 5.85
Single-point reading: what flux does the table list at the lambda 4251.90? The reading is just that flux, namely 5.511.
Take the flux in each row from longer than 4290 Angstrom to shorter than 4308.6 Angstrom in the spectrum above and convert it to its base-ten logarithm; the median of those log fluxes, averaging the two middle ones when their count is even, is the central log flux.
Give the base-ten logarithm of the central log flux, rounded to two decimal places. -0.12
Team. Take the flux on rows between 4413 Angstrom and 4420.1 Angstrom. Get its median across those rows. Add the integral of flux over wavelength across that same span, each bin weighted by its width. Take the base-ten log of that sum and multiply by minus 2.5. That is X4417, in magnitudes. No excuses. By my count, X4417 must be -4.69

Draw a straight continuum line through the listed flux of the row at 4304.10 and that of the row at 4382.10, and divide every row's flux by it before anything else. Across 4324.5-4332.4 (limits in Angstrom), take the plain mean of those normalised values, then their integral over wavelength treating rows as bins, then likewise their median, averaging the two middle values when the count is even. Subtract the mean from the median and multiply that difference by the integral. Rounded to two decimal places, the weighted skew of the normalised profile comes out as -0.29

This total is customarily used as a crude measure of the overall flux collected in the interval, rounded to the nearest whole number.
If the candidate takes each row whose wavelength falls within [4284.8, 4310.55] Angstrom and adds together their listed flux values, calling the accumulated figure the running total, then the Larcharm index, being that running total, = 161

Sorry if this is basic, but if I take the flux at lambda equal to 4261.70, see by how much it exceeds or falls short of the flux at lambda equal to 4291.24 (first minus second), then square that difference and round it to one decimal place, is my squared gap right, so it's 1.2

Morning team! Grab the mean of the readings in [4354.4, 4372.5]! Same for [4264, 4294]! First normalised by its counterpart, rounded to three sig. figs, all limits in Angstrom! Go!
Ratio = 1.17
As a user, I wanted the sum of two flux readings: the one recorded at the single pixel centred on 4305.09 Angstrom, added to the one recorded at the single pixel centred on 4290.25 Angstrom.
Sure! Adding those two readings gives 12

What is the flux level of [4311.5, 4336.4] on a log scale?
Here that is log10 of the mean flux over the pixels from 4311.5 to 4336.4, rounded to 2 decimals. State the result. 0.92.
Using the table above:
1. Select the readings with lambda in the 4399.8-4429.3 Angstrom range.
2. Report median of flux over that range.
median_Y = 8.8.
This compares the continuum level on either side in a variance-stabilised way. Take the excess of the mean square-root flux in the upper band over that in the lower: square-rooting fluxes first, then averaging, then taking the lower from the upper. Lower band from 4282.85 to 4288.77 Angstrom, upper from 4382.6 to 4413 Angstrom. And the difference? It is 0.098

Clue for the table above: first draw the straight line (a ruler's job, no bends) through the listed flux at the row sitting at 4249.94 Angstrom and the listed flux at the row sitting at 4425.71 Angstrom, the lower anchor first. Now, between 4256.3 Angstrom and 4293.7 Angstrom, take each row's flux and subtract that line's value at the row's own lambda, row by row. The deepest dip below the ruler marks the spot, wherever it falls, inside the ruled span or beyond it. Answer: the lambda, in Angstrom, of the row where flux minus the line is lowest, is 4276.44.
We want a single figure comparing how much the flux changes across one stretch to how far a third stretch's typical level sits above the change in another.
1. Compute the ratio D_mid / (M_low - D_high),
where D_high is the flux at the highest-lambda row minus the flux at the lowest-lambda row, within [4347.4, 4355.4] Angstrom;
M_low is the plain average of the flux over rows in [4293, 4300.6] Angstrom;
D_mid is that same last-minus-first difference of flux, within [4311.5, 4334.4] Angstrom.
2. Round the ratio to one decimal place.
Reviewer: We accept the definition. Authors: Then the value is 0.3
